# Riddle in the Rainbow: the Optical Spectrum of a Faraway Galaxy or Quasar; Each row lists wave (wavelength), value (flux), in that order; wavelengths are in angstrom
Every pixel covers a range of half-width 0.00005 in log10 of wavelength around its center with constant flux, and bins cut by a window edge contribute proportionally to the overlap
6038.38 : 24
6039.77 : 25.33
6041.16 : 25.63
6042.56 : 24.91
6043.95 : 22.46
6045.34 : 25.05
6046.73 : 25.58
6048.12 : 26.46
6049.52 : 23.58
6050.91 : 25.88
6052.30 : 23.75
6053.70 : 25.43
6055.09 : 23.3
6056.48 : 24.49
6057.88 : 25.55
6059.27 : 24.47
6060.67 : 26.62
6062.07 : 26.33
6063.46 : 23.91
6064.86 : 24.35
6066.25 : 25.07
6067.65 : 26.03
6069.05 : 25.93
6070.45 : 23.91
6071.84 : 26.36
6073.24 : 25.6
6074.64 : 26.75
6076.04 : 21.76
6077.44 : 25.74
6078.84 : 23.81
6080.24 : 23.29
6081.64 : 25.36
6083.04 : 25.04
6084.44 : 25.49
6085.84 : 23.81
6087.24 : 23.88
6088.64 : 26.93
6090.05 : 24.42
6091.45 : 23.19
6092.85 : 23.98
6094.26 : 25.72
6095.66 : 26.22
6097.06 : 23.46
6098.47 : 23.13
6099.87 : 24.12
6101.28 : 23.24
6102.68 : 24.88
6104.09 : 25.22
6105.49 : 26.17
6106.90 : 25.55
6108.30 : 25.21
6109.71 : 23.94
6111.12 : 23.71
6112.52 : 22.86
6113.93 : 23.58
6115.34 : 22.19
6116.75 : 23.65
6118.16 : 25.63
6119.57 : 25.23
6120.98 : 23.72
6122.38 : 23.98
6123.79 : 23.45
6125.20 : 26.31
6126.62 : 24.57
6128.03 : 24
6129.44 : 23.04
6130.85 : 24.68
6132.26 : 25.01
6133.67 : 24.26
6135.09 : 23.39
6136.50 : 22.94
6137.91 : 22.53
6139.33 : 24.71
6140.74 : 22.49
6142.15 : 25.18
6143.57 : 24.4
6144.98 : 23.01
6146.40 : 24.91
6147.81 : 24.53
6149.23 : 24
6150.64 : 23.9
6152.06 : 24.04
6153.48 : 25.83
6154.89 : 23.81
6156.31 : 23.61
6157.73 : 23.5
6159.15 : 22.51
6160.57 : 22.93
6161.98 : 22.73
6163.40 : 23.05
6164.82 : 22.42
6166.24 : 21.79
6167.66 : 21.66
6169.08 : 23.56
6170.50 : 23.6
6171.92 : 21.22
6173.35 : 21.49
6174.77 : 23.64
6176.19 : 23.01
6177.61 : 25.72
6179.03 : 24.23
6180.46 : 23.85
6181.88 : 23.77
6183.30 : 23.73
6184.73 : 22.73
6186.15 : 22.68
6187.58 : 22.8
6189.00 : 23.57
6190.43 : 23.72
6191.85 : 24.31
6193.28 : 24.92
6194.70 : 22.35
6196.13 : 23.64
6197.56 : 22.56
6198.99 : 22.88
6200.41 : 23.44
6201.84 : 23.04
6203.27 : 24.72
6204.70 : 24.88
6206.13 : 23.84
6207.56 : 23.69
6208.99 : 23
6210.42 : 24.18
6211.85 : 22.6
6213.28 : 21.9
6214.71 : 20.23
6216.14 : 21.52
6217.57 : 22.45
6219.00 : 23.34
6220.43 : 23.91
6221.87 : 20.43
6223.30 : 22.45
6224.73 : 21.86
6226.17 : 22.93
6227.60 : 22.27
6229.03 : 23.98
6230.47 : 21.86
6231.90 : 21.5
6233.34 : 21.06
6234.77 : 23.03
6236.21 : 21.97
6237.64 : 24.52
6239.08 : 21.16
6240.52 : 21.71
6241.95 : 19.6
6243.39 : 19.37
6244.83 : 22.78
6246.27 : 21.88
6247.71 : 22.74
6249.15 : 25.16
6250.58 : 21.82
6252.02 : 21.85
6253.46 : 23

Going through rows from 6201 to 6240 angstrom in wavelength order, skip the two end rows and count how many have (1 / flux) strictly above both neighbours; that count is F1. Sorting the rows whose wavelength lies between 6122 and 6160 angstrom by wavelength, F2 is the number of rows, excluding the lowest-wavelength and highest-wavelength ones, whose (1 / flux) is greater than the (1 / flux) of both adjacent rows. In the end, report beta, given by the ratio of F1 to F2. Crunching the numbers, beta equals 1.2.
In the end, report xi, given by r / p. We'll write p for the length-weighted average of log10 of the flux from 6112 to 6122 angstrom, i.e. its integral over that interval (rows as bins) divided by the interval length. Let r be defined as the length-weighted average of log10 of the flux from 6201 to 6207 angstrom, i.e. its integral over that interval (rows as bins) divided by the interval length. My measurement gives 1.00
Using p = 1.38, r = 1.38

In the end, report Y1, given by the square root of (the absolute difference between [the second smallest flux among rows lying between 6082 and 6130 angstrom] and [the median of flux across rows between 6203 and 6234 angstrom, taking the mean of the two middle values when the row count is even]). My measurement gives 0.58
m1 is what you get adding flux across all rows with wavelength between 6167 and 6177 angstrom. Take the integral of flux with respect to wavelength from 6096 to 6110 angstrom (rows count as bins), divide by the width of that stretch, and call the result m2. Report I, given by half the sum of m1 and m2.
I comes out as 91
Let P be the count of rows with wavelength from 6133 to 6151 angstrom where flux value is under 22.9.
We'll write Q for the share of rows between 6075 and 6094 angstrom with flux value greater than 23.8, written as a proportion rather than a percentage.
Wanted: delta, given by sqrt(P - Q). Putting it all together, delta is 1.1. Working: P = 2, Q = 0.8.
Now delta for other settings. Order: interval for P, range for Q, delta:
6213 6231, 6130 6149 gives 2.9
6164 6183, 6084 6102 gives 2.1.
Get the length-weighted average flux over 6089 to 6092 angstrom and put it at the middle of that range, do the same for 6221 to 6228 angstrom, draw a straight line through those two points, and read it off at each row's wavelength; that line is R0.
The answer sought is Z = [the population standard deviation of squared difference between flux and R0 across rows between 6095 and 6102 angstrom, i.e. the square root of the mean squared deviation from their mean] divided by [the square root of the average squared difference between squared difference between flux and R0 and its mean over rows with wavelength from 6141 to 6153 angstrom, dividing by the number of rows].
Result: 1.55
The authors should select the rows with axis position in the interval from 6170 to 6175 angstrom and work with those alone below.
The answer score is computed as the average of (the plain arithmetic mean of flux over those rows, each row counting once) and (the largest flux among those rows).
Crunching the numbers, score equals 23.1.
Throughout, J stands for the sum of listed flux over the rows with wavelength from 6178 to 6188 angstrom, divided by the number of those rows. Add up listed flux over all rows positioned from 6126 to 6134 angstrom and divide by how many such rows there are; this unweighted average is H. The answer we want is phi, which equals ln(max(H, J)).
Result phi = 3.189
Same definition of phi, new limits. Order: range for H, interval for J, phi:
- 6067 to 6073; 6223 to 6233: 3.241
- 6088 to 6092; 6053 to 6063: 3.226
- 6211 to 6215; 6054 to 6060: 3.197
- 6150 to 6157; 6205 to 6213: 3.188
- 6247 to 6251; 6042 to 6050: 3.206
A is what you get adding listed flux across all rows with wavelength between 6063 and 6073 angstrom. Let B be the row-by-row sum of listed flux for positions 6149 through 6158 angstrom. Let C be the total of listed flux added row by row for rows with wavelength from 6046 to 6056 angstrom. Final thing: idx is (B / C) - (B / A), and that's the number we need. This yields 0.009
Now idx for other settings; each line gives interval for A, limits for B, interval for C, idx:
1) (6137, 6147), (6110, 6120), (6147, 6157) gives -0.015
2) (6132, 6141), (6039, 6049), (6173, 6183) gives -0.002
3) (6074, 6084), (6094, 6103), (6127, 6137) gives 0.026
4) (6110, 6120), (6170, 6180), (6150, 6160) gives -0.002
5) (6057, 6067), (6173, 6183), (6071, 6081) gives 0.016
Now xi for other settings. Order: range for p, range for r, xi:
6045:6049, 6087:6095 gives 0.99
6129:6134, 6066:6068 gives 1.01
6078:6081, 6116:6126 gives 1.01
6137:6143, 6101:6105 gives 1.01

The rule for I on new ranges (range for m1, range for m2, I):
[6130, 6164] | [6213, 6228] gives 297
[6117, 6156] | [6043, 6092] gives 339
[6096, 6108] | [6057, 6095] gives 110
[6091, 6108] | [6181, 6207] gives 159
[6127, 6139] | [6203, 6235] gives 106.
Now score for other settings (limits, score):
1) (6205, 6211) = 23.9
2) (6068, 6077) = 25.9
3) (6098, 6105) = 24.7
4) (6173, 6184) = 24.7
